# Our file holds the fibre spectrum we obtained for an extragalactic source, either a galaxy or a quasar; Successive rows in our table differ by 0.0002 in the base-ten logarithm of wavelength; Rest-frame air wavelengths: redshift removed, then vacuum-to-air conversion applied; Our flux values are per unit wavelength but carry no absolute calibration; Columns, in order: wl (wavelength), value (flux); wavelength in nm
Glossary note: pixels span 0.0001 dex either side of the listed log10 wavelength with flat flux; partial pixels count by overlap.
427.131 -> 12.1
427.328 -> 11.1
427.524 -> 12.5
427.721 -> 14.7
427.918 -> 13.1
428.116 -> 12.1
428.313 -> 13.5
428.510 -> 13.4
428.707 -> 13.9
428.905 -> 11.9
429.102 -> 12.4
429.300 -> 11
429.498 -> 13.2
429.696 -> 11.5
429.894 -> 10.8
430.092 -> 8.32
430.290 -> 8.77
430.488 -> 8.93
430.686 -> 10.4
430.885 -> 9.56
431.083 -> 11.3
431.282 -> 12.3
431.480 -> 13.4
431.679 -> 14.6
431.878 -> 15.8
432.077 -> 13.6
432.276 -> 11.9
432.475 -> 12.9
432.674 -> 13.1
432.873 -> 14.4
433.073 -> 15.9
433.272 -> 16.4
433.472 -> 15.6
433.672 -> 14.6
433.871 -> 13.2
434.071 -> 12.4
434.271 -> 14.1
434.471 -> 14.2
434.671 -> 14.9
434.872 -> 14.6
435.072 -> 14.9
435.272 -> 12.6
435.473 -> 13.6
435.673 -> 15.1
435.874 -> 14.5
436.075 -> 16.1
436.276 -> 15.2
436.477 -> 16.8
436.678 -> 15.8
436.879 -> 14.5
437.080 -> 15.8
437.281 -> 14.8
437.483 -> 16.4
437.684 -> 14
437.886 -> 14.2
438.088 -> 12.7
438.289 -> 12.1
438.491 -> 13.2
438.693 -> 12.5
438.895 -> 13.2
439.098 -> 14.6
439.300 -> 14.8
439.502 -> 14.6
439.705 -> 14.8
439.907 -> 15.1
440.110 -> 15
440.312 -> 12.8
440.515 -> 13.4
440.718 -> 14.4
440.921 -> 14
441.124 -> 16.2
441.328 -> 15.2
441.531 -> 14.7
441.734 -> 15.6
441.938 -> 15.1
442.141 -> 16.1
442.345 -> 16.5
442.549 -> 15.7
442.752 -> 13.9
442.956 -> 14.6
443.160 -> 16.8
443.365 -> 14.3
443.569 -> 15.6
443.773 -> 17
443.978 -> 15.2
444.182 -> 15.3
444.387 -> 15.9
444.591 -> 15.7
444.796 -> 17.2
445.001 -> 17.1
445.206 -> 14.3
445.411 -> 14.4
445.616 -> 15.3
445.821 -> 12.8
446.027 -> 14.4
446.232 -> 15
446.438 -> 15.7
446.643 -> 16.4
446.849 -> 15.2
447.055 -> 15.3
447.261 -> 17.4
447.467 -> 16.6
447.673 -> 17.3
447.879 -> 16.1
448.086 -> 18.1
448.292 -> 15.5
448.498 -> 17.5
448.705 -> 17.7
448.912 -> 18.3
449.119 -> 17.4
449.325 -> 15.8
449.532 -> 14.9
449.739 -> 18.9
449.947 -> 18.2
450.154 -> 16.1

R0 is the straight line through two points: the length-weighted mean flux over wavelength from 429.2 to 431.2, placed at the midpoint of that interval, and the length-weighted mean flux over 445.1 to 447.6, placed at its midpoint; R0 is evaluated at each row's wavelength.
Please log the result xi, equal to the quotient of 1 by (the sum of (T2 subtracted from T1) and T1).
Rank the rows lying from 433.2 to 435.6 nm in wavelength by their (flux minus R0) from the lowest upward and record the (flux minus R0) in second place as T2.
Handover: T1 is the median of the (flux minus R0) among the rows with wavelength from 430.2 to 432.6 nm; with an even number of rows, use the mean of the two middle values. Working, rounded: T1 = 1.2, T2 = 0.84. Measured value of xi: 0.6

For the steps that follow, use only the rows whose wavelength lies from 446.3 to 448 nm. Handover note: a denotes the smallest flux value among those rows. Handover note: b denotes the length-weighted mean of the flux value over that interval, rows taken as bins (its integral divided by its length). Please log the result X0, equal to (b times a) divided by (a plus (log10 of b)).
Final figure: 15.0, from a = 15.2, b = 16.2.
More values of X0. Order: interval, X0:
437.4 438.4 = 12.6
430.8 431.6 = 10.6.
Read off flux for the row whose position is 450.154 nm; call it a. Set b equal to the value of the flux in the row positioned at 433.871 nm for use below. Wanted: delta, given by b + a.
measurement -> 29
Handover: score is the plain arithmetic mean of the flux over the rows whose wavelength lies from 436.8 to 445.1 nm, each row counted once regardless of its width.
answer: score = 14.9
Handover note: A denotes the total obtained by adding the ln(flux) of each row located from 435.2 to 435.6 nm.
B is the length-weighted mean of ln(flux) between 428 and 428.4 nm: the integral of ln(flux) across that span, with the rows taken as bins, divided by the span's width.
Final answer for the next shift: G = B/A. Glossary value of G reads 0.494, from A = 5.1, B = 2.54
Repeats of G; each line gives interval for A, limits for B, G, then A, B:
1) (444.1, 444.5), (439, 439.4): 0.490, 5.5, 2.69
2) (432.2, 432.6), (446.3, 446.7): 0.550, 5.0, 2.77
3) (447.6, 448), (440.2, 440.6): 0.458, 5.6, 2.58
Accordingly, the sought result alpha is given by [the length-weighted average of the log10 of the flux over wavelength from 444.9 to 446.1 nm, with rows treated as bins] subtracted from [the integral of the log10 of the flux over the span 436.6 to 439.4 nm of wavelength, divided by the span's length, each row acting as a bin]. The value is -0.016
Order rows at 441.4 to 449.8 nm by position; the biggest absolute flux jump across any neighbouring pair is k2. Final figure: 4.00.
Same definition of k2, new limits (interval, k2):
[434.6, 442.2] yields 2.40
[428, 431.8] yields 2.48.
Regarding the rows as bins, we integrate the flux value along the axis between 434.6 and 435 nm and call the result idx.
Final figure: 5.9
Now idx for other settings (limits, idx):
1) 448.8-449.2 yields 7.1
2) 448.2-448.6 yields 6.6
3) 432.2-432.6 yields 5.0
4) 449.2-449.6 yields 6.2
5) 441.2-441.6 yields 6.0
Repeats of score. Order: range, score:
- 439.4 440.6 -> 14.3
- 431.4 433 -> 13.7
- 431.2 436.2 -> 14.2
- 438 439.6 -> 13.5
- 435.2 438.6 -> 14.6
